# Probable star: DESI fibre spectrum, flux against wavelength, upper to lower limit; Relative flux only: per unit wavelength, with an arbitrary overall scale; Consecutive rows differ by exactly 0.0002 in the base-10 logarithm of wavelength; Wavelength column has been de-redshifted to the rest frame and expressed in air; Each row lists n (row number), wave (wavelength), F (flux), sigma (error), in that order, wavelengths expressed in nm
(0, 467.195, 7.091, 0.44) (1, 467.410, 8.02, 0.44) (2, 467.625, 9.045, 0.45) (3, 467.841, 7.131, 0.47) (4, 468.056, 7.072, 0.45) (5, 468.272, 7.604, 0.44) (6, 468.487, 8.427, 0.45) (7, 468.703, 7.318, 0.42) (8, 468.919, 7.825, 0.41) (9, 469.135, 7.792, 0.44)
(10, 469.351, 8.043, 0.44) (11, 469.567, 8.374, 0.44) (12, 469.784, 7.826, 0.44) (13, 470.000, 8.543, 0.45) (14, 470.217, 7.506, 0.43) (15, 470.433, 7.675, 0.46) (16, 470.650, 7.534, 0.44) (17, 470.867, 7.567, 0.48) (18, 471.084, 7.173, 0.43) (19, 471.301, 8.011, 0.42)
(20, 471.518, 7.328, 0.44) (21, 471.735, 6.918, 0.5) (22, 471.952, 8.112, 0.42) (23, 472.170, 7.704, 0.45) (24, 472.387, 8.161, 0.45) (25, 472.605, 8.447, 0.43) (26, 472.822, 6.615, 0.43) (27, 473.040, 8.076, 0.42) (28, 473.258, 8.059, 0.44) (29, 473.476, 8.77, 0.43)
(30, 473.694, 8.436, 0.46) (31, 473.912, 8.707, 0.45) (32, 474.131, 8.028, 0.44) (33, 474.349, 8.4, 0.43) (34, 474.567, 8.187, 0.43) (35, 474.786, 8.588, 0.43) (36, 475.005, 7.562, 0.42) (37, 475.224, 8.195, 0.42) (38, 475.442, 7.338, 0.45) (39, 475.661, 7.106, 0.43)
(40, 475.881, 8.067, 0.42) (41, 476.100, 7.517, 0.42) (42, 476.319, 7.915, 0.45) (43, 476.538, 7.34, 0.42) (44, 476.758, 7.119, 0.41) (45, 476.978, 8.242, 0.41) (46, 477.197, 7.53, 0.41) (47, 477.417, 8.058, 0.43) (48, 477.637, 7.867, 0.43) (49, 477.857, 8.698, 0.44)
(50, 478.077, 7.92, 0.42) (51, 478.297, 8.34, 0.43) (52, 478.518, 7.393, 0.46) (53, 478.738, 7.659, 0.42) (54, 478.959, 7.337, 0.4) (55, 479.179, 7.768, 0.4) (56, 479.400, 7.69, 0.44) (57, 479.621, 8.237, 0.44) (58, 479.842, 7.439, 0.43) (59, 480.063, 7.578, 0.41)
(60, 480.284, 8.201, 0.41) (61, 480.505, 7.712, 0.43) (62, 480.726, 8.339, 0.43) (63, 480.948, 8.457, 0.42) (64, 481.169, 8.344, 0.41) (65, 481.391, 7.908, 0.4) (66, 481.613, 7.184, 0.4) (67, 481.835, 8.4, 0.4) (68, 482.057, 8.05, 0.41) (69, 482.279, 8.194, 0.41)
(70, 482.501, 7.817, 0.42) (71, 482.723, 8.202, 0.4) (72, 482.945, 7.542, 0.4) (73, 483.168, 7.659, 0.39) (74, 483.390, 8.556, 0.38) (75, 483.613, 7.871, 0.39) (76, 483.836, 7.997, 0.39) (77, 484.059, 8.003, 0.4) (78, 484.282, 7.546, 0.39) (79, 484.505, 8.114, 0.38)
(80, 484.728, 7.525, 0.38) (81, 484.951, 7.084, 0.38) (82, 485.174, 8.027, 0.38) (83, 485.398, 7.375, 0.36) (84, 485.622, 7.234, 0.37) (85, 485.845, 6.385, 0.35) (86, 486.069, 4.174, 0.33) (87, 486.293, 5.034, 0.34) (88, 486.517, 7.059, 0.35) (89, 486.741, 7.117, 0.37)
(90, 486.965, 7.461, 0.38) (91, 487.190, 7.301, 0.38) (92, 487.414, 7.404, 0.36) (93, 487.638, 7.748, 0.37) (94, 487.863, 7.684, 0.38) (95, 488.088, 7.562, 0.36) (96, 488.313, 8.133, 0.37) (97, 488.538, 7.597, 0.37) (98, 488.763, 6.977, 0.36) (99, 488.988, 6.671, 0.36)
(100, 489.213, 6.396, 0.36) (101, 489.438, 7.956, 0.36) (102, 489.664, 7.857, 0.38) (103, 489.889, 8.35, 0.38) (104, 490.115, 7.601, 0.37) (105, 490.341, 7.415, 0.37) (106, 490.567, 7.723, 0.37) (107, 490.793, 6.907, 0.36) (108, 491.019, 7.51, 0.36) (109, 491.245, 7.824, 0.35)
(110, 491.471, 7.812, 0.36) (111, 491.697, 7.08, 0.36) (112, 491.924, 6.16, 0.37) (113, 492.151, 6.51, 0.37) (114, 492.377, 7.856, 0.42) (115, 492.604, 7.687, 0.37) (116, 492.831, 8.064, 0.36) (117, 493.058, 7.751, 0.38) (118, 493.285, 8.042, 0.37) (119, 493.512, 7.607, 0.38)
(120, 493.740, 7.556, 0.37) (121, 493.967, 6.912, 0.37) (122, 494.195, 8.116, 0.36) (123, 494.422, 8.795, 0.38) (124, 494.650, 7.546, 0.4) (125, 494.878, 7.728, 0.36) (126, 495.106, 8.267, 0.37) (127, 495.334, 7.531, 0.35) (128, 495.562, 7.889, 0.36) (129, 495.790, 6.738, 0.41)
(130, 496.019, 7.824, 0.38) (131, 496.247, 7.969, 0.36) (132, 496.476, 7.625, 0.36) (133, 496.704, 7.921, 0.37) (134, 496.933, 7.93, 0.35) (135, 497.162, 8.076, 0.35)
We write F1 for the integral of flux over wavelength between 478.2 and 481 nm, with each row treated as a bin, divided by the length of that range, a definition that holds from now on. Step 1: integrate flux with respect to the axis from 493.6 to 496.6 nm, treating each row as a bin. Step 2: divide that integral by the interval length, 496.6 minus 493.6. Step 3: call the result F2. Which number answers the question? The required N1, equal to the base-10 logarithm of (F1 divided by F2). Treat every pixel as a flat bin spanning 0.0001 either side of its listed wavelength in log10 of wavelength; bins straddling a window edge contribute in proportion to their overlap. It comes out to 0.006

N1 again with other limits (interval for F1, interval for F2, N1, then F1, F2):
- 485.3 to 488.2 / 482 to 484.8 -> -0.062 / 6.9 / 7.93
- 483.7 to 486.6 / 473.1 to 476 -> -0.061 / 7.0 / 8.11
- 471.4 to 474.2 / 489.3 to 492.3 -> 0.029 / 8.0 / 7.43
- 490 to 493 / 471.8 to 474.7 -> -0.040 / 7.4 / 8.12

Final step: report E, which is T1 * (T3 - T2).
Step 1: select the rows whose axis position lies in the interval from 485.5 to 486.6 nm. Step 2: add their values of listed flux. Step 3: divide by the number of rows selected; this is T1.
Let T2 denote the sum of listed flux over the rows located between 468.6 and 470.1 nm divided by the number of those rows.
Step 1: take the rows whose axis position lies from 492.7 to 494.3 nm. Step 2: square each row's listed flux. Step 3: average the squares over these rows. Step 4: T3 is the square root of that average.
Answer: -1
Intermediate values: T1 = 6.0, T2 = 7.96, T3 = 7.73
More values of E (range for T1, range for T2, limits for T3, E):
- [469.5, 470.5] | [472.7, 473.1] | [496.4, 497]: 4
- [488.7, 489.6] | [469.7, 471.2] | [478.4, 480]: 0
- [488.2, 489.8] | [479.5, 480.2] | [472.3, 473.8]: 3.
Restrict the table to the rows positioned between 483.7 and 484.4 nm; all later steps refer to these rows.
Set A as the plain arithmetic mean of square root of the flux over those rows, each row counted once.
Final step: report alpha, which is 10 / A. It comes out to 3.57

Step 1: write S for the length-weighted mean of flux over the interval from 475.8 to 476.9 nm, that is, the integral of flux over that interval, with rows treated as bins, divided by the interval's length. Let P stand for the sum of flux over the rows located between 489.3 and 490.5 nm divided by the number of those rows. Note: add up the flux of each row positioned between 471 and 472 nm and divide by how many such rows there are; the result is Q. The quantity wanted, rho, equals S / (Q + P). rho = 0.495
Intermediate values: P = 7.84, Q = 7.51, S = 7.60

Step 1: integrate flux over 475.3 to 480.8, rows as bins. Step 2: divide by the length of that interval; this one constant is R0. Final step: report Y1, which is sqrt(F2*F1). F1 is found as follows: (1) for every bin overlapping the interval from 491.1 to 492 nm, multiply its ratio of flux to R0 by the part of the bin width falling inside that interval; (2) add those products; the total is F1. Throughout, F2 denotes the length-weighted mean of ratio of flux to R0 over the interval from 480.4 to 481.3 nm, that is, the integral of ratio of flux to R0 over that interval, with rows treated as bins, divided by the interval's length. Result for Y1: 0.94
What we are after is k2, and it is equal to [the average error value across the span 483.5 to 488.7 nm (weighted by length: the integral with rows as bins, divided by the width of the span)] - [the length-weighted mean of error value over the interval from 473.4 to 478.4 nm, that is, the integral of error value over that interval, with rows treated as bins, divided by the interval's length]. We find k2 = -0.06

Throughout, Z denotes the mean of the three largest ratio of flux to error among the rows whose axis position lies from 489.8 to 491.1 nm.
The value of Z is 21.2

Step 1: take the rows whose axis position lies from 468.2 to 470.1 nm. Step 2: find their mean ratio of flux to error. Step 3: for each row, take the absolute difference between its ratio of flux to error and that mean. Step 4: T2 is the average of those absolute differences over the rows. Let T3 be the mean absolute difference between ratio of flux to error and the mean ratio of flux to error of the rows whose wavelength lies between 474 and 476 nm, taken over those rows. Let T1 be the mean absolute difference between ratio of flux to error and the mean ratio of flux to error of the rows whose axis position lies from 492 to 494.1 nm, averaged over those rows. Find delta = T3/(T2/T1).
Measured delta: 2.0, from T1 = 1.2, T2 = 0.63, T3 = 1.08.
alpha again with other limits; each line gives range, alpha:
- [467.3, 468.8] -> 3.58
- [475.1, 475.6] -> 3.59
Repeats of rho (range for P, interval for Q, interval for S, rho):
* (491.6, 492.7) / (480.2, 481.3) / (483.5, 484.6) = 0.517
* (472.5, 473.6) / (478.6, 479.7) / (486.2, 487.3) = 0.434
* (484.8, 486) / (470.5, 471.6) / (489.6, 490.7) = 0.527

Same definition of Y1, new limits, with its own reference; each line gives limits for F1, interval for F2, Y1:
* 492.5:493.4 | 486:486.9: 0.84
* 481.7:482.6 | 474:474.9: 1.00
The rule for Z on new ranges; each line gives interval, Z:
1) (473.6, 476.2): 19.7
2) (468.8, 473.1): 19.4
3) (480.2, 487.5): 21.7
